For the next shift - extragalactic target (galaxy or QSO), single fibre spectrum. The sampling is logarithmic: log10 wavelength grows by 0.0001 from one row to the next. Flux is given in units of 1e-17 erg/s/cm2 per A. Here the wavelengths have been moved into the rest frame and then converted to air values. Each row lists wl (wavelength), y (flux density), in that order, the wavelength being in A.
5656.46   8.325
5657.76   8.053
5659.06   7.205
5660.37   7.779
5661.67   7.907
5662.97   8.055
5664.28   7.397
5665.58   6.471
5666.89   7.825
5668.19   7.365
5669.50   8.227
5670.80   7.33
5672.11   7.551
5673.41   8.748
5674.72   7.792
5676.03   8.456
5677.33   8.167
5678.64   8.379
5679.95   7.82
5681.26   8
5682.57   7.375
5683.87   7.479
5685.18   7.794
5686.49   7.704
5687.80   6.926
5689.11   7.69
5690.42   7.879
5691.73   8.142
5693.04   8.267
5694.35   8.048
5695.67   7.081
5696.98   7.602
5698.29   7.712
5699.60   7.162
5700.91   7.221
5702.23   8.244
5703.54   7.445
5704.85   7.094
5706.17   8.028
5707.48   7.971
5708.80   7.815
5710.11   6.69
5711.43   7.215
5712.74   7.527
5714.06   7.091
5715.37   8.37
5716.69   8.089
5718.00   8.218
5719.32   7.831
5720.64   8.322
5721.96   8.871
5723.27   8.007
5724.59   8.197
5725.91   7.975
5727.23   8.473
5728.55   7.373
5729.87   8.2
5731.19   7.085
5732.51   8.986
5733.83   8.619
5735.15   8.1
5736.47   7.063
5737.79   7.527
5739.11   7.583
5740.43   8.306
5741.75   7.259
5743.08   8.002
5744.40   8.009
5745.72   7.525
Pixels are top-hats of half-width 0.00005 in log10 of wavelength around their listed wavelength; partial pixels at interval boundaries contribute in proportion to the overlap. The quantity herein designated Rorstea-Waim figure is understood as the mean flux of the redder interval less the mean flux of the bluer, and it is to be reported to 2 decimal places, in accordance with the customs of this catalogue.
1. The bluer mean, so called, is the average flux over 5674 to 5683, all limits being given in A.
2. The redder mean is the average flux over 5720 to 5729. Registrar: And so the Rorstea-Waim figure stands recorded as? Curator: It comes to 0.18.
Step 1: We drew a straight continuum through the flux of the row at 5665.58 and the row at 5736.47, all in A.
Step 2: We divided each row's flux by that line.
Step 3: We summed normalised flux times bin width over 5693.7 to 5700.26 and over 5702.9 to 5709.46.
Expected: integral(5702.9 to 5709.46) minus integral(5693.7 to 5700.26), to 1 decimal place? 0.1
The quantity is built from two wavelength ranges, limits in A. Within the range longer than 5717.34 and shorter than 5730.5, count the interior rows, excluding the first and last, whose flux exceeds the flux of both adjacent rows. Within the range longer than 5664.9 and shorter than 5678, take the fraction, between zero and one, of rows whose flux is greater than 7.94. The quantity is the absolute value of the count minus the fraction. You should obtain 2.6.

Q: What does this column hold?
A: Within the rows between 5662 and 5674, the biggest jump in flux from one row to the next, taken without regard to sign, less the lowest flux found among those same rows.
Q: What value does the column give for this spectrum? -5.1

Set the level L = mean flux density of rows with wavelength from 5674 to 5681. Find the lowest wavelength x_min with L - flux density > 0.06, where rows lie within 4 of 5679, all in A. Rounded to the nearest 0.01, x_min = 5679.95 A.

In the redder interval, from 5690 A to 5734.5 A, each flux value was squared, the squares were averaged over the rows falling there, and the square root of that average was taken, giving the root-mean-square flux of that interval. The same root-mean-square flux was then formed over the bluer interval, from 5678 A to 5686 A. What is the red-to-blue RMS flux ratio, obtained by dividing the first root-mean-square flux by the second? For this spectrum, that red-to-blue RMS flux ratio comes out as 1.01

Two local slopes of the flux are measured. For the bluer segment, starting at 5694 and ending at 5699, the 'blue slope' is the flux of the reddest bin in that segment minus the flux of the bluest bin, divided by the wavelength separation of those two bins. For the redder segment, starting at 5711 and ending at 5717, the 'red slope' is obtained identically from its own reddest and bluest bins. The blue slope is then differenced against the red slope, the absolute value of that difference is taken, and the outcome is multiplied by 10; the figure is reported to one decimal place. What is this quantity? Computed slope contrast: 2.5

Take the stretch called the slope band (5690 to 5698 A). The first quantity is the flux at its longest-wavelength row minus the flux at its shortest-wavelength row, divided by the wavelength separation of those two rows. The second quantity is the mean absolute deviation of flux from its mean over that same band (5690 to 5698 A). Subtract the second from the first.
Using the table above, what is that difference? -0.4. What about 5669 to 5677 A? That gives -0.4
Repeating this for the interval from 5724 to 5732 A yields -0.6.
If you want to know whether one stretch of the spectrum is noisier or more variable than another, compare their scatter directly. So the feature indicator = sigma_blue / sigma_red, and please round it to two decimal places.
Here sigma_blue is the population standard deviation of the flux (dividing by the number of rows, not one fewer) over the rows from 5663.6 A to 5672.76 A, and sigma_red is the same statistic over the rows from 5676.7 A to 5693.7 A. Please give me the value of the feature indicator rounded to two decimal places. 1.30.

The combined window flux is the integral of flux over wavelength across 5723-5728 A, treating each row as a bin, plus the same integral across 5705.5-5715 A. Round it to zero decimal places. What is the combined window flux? 112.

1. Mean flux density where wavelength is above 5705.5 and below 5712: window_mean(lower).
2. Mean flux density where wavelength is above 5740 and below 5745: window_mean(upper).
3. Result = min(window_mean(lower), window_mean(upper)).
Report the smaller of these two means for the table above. 7.54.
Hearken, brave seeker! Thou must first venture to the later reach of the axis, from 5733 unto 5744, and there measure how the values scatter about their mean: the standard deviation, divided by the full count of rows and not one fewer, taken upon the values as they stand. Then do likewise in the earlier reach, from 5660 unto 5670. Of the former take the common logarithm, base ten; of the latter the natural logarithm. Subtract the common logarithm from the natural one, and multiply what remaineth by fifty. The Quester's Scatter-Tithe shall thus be -18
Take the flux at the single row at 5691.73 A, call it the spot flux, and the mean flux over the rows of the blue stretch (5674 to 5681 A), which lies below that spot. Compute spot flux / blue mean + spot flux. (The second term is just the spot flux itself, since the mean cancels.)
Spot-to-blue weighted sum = 9.1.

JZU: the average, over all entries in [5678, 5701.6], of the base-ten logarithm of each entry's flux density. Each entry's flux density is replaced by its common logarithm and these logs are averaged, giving 0.885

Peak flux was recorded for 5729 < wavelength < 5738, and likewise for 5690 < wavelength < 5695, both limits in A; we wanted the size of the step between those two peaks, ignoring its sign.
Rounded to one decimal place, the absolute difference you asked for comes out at 0.7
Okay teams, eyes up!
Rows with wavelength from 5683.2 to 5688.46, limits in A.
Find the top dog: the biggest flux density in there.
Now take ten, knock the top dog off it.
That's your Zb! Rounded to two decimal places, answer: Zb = 2.21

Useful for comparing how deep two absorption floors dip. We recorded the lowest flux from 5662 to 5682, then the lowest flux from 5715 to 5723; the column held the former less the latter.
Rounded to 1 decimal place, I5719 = -1.4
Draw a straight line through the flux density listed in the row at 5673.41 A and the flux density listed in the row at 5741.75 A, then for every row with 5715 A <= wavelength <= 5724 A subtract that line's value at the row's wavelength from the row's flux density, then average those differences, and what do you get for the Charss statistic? 0.50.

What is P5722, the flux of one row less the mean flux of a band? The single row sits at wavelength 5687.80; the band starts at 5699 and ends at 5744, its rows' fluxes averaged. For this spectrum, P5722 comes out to -0.90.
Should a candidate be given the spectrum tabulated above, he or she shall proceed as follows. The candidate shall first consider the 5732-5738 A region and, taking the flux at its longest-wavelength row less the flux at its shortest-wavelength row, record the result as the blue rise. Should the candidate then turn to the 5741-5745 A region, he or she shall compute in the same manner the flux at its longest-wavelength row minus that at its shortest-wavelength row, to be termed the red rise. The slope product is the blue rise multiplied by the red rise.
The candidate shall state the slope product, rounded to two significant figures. -1.1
